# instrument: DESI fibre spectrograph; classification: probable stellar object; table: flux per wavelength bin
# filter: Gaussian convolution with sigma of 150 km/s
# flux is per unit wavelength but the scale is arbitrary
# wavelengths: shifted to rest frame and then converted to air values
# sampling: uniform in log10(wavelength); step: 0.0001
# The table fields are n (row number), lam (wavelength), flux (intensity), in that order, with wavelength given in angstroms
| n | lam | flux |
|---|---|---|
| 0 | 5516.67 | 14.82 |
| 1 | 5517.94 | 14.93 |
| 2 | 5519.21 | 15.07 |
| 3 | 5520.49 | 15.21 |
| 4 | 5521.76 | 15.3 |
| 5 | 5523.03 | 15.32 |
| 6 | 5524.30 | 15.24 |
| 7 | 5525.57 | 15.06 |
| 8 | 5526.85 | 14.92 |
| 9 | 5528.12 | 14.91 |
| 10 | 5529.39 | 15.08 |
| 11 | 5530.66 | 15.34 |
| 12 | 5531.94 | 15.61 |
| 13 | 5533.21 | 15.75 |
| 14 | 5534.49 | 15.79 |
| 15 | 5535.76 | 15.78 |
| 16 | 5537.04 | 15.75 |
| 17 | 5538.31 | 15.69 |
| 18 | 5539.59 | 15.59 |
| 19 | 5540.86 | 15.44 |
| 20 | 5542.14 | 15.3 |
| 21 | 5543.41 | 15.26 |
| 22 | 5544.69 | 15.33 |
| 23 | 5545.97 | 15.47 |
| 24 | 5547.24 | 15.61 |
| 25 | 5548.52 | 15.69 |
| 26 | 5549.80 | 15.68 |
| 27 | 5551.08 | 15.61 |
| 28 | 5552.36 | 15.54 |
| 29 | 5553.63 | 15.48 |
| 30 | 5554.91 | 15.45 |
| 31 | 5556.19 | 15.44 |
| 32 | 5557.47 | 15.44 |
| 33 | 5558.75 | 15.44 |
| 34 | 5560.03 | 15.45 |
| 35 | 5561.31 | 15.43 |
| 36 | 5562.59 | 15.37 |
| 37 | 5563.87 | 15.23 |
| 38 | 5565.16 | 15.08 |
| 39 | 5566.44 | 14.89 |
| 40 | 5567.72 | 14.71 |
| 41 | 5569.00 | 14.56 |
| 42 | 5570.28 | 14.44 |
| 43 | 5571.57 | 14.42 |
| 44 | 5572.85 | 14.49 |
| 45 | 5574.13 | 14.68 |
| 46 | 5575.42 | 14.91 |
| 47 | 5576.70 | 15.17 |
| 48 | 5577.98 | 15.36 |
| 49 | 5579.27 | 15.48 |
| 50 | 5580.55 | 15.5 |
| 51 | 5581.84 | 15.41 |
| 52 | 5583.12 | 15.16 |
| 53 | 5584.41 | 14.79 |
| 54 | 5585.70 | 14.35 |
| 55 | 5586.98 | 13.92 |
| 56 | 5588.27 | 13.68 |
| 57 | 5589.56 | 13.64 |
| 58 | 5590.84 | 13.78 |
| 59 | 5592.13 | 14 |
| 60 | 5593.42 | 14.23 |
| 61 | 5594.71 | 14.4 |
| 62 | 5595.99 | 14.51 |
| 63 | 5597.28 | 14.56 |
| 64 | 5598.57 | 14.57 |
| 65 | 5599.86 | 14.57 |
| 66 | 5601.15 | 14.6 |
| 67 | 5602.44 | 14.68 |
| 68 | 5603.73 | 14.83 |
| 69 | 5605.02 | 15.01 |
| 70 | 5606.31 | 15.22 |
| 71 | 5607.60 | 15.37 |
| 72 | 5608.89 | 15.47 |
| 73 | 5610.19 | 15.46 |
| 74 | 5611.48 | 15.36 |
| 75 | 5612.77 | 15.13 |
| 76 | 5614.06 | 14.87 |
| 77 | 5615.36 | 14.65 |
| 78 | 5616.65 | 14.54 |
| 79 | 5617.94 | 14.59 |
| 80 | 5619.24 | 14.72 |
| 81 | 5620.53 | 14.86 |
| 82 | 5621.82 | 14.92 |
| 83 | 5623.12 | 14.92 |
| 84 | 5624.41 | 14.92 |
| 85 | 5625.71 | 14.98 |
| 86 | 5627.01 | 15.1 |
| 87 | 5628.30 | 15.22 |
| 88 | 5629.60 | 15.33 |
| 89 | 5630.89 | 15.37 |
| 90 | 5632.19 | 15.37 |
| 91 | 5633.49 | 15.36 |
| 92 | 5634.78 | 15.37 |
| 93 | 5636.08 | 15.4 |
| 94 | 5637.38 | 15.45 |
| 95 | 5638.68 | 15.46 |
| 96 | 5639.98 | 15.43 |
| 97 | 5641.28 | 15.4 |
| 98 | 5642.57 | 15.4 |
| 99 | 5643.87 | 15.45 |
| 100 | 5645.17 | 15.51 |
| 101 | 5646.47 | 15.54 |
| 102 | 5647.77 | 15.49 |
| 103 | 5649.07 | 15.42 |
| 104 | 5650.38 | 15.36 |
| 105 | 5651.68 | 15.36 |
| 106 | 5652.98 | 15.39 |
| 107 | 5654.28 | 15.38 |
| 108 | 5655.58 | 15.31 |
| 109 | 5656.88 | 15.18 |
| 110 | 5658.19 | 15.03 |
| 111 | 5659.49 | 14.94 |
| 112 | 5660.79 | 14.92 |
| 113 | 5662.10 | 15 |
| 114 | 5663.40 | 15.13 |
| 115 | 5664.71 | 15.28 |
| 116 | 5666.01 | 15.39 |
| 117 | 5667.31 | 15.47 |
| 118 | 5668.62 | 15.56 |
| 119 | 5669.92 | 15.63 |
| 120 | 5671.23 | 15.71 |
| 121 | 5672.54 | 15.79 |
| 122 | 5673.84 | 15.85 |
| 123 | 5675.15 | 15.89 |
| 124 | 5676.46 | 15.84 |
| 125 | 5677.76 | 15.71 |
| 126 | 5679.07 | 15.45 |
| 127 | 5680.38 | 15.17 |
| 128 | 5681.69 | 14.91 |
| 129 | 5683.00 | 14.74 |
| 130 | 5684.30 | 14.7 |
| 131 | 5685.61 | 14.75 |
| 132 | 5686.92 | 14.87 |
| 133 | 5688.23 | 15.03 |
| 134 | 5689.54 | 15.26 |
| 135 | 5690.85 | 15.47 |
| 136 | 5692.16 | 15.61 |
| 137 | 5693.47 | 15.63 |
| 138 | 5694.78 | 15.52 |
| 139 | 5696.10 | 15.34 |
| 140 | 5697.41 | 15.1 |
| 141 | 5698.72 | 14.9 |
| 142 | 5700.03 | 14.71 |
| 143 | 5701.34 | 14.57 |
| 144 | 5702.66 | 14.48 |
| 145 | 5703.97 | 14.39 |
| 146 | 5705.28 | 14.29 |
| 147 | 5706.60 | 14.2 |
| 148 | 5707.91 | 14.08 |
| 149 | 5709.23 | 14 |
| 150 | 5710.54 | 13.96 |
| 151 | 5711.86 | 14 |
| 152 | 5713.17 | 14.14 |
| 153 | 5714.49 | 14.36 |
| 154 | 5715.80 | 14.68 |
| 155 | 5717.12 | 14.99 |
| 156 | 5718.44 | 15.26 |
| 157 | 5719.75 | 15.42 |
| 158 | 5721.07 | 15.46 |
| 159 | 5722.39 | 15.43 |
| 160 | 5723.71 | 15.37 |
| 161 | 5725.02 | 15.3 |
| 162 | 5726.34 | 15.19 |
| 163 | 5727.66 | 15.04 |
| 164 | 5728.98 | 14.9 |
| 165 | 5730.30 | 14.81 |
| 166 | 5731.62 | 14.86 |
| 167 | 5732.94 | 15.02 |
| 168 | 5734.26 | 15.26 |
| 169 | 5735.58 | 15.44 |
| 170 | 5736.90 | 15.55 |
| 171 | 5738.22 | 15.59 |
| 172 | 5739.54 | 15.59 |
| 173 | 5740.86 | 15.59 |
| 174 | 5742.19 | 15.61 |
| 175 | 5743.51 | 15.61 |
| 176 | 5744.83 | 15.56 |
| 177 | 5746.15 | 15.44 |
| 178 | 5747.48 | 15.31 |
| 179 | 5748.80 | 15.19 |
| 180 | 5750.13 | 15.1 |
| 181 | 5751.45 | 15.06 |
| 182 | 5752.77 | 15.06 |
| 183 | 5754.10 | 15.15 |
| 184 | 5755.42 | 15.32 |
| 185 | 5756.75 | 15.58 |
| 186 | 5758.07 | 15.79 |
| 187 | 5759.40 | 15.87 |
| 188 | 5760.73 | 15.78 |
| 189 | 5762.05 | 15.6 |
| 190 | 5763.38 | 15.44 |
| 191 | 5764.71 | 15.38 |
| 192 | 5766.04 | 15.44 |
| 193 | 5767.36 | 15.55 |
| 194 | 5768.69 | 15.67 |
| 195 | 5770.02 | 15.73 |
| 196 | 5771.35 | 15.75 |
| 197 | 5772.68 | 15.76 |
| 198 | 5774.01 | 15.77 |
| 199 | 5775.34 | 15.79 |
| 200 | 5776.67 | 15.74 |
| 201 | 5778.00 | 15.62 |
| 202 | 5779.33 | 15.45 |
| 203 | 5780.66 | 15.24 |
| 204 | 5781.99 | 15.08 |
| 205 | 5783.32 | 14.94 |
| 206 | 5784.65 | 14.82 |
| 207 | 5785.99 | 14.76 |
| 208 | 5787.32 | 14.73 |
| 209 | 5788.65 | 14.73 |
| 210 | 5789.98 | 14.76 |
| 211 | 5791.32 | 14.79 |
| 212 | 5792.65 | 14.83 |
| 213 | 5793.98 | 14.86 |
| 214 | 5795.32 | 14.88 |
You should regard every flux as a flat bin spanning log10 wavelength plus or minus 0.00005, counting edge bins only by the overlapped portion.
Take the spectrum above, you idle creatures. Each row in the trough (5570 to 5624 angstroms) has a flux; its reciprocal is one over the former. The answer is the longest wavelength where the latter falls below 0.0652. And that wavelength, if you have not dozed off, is 5611.48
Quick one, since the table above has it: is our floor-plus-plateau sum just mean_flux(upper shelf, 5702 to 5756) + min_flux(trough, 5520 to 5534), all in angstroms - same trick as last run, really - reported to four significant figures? 29.91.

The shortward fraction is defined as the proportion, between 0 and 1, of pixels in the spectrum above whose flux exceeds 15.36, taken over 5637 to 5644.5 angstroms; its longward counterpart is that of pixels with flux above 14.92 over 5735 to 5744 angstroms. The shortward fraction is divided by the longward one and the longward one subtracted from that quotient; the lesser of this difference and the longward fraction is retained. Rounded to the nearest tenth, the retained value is 0.0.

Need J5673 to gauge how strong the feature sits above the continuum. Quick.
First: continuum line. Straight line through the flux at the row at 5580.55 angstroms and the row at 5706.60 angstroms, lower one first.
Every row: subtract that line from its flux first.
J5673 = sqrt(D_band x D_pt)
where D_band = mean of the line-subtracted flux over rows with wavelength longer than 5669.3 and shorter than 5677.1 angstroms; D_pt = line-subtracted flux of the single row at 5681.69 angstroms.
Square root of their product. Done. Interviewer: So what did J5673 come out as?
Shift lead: 0.75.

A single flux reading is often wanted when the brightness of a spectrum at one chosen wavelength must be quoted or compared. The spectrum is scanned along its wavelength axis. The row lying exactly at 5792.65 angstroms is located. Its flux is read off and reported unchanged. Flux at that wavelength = 14.83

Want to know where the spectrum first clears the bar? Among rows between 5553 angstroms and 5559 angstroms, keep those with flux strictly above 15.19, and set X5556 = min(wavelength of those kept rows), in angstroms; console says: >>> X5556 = 5553.63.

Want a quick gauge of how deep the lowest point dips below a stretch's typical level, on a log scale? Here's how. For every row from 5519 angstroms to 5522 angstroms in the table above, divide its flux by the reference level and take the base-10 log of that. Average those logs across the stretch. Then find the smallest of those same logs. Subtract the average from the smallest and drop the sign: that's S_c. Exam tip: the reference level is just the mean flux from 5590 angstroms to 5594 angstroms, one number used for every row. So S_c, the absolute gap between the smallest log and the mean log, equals 0.0035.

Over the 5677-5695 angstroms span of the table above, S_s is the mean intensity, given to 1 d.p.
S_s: 15.2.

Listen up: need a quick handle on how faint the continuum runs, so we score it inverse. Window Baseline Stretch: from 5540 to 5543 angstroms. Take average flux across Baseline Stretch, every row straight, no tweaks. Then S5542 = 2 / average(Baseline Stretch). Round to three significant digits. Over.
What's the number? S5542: 0.130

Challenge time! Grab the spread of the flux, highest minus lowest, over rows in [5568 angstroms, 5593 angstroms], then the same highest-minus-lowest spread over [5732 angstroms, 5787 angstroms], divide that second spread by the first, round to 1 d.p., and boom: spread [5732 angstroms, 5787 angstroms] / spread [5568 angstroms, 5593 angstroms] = 0.6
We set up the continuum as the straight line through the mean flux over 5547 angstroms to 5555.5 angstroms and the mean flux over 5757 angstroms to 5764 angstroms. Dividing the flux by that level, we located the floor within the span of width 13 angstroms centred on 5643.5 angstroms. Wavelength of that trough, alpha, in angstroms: 5642.57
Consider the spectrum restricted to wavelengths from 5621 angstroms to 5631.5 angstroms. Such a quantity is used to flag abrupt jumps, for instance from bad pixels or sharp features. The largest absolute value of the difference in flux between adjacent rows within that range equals 0.12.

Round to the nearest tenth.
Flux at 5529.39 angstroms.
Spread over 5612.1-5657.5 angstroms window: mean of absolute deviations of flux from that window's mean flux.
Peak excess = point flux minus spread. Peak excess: 14.8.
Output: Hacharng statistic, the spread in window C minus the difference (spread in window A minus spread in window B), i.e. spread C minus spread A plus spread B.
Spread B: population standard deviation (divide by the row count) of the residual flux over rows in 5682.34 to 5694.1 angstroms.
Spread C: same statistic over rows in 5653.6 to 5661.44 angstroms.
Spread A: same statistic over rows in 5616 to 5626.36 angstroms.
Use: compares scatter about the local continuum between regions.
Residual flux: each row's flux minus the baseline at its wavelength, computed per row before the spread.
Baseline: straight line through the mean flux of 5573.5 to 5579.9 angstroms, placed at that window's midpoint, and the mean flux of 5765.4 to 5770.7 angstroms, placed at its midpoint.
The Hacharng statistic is 0.38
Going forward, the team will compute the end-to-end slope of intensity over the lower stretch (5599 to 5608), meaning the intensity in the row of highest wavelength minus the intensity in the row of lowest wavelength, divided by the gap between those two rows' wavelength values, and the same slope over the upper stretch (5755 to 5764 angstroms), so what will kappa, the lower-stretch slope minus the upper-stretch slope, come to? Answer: 0.088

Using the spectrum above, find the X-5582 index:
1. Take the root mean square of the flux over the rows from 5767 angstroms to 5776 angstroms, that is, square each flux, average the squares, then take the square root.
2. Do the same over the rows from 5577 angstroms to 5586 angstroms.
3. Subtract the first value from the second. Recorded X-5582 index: -0.56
